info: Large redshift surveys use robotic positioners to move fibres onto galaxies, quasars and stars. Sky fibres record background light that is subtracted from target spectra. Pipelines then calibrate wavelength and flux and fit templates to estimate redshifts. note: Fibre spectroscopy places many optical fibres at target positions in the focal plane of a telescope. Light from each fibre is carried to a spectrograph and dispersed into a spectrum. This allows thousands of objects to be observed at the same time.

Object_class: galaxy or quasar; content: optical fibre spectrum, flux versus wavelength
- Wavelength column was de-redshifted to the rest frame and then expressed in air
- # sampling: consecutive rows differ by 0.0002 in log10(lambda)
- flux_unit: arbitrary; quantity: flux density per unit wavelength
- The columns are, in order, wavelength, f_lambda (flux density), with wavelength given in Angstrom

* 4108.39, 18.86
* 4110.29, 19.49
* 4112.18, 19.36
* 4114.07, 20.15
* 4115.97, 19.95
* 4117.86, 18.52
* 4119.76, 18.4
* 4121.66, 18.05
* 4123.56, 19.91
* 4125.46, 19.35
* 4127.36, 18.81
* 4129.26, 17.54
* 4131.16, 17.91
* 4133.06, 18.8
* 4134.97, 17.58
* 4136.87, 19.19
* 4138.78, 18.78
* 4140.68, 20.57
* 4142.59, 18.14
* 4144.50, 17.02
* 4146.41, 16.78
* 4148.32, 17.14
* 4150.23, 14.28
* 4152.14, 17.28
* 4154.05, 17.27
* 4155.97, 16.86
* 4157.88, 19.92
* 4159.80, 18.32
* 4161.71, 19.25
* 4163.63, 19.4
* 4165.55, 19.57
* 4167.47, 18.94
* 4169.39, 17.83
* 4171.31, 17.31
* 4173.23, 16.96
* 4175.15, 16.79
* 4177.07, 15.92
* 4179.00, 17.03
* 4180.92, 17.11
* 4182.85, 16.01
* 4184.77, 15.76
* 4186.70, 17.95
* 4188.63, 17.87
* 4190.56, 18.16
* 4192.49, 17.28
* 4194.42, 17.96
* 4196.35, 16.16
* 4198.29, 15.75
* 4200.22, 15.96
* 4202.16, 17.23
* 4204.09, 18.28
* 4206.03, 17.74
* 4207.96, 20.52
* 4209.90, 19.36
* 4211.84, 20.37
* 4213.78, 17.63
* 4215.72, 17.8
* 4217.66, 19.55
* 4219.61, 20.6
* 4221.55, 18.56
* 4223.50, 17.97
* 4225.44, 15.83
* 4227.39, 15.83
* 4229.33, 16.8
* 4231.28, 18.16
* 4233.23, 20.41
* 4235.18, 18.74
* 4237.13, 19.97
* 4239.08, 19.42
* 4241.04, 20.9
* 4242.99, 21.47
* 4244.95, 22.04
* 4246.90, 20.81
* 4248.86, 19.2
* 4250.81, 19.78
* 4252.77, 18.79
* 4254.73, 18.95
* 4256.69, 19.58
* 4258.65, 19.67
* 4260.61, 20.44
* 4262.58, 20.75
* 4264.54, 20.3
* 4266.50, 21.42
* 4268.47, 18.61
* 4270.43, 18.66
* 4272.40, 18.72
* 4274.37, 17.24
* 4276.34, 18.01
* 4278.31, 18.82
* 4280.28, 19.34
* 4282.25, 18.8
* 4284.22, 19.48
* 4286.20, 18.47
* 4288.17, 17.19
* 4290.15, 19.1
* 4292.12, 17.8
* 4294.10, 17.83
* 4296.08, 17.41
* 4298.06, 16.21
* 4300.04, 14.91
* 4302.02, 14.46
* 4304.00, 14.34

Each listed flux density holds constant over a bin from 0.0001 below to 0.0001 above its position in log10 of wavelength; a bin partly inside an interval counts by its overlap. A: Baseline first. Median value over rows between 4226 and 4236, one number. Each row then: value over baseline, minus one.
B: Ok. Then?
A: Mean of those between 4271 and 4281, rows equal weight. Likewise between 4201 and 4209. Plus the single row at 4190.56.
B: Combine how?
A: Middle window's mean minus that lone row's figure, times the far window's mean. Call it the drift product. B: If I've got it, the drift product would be 0.0002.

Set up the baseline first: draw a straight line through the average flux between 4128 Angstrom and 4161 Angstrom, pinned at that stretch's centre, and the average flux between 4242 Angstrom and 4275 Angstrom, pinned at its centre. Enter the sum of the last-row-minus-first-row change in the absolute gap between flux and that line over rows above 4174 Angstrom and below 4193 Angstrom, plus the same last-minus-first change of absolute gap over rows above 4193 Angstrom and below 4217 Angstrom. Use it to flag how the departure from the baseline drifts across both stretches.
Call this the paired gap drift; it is 0.3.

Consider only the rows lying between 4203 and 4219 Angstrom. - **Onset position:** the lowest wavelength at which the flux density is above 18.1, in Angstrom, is 4204.09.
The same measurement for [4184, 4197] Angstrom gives 4190.56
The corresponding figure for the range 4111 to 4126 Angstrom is 4112.18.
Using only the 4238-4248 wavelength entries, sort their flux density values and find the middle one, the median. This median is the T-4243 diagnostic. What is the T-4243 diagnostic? 20.9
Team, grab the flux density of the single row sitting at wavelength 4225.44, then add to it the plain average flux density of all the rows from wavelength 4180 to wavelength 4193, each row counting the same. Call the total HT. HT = 33.0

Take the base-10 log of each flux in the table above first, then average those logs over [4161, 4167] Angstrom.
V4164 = 1.29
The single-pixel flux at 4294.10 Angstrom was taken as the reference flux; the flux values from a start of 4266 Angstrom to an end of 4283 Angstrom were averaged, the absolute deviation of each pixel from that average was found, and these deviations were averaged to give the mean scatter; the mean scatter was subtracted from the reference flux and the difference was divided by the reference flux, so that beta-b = 0.962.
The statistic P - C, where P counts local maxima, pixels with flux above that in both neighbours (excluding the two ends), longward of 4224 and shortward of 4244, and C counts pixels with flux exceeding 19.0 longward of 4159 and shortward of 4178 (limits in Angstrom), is -1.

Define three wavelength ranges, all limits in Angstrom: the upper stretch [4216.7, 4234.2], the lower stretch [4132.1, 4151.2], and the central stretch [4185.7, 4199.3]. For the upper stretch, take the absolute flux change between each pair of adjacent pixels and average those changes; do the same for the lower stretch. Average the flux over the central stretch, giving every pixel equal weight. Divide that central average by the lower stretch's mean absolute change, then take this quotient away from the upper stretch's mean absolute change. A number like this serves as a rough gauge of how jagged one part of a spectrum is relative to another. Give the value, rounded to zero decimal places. -12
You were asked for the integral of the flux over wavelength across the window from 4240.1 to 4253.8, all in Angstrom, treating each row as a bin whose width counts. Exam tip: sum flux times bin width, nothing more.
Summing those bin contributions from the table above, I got 280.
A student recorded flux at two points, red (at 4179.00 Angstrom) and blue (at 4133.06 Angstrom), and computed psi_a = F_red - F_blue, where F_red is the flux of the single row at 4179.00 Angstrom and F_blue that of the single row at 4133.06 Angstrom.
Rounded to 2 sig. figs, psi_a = -1.8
